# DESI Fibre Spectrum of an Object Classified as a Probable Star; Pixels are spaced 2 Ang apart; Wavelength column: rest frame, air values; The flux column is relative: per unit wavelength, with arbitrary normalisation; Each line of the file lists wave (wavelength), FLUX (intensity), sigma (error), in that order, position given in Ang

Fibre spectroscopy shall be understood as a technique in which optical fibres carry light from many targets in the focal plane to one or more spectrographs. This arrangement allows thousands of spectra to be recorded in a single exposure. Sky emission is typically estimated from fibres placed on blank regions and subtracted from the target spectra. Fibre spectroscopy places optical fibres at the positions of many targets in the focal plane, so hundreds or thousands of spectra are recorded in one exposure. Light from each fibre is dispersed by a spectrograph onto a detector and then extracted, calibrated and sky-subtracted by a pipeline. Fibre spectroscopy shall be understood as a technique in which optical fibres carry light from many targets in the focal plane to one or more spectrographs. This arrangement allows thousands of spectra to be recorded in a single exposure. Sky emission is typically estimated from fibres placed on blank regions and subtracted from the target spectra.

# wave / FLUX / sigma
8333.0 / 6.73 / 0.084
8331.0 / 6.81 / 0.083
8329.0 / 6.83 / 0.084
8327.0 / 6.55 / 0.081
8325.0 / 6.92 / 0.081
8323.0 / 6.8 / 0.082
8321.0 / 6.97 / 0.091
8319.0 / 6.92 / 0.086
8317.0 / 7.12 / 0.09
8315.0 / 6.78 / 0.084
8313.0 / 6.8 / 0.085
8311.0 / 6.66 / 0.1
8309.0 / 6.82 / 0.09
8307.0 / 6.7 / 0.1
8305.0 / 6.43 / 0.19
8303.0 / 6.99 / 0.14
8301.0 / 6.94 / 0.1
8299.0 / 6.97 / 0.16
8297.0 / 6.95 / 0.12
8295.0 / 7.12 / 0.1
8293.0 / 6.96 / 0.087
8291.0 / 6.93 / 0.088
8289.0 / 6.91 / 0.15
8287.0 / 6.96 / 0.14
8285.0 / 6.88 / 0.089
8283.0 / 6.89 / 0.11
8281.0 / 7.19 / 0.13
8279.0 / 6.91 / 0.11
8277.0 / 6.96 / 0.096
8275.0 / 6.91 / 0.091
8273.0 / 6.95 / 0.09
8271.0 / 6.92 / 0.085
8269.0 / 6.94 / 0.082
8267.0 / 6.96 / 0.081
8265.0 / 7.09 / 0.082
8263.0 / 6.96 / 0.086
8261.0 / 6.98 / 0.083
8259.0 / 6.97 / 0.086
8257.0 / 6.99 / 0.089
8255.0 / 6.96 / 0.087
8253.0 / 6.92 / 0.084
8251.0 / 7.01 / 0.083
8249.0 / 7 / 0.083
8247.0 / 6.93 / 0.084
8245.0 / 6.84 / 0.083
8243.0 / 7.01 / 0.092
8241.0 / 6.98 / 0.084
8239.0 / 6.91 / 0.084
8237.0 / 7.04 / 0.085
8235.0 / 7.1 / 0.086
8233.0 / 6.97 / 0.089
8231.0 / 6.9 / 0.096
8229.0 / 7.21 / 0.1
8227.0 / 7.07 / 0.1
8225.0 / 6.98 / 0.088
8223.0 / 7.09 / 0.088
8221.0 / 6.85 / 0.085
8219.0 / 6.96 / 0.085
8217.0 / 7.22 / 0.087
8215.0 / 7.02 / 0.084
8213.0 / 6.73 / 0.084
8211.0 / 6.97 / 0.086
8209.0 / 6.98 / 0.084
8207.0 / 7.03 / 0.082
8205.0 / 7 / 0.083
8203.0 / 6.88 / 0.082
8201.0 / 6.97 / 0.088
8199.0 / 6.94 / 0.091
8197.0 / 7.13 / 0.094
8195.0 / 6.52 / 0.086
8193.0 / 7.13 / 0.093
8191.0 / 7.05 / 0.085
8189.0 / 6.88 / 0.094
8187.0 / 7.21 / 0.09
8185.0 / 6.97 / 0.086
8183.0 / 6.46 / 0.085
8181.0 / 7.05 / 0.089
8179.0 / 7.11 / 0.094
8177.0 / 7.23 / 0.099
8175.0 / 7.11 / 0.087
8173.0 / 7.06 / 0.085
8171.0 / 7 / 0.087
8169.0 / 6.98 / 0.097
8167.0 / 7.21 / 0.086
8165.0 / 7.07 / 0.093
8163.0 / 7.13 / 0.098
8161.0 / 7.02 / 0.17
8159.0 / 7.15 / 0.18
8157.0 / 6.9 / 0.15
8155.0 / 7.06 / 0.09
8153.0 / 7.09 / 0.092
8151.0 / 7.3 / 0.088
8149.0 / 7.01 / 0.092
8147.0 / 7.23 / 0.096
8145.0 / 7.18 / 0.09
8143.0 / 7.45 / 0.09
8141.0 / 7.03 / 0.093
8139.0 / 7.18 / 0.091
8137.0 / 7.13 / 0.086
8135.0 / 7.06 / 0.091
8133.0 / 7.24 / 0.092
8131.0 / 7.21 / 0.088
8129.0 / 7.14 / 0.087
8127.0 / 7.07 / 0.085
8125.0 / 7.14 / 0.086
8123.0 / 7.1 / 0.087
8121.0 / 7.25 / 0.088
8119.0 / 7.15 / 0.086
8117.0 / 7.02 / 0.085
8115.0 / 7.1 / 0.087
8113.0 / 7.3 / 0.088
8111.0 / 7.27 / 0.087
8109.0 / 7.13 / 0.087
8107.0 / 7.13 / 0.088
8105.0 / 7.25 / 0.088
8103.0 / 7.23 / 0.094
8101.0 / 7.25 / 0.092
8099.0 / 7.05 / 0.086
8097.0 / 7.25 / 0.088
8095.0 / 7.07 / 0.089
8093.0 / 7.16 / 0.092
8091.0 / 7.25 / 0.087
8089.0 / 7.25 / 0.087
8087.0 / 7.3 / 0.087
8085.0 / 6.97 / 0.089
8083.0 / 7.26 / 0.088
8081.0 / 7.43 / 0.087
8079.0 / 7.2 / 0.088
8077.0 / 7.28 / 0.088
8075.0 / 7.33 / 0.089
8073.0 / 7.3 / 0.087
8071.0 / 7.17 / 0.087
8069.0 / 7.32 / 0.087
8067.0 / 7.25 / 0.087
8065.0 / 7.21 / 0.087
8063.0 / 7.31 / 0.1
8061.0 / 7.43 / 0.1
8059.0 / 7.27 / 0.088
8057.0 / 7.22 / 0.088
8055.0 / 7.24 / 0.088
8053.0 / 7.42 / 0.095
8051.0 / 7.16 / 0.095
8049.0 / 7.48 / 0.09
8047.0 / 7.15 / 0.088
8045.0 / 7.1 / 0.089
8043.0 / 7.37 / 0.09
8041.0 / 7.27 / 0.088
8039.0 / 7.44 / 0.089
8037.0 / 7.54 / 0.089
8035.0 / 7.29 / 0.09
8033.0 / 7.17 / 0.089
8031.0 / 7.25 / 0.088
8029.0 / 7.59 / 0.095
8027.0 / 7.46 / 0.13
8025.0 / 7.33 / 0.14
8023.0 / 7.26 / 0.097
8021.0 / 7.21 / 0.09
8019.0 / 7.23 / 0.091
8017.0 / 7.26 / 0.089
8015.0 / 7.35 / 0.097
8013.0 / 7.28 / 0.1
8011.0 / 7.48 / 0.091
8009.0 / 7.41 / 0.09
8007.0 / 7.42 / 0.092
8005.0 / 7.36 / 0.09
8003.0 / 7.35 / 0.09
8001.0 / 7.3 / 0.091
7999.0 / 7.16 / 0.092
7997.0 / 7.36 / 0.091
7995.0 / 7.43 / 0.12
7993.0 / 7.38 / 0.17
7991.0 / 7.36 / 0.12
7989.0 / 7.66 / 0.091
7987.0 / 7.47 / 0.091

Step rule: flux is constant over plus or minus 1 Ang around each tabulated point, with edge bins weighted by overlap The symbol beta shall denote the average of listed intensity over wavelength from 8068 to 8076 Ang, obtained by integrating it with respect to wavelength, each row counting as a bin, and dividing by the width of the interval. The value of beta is 7.28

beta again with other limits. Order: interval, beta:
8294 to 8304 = 6.99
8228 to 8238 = 7.04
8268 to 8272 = 6.93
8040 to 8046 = 7.25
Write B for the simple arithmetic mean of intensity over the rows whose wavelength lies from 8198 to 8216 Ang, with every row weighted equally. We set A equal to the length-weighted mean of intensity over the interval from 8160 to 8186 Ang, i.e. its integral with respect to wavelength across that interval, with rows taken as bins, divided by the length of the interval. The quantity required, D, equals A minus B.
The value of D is 0.08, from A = 7.03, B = 6.9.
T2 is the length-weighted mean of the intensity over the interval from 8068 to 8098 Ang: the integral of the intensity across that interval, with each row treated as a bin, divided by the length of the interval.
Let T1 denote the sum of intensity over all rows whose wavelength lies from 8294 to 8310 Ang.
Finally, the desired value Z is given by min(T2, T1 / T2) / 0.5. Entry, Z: 14.5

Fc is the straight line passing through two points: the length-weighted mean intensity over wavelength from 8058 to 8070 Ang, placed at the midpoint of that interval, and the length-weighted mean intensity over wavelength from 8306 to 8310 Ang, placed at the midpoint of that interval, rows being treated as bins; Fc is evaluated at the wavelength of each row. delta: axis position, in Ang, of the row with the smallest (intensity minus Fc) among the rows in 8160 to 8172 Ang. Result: 8169.0 Ang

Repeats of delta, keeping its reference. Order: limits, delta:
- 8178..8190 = 8183.0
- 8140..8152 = 8149.0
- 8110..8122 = 8117.0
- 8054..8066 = 8057.0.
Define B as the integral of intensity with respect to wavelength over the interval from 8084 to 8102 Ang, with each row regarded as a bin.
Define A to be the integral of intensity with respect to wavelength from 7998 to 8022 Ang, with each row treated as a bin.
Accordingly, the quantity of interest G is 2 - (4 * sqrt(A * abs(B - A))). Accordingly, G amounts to -360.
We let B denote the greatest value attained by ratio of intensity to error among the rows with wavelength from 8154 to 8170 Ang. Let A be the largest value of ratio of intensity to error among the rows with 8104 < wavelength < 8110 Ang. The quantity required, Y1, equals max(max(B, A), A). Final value 83.8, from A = 82.4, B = 83.8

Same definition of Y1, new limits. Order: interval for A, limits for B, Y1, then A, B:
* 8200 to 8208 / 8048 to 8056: 85.7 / 85.7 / 83.1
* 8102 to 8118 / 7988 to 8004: 84.2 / 83.6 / 84.2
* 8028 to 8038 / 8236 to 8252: 84.7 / 84.7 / 84.5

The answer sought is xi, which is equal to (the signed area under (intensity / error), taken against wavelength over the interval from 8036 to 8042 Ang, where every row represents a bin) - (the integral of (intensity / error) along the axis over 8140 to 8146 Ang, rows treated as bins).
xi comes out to 26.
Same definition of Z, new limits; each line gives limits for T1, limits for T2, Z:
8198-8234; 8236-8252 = 13.9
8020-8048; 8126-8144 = 14.3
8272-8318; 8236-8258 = 13.9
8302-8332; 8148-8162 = 14.2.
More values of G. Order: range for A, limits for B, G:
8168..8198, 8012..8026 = -600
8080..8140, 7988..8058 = -753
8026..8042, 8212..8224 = -252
